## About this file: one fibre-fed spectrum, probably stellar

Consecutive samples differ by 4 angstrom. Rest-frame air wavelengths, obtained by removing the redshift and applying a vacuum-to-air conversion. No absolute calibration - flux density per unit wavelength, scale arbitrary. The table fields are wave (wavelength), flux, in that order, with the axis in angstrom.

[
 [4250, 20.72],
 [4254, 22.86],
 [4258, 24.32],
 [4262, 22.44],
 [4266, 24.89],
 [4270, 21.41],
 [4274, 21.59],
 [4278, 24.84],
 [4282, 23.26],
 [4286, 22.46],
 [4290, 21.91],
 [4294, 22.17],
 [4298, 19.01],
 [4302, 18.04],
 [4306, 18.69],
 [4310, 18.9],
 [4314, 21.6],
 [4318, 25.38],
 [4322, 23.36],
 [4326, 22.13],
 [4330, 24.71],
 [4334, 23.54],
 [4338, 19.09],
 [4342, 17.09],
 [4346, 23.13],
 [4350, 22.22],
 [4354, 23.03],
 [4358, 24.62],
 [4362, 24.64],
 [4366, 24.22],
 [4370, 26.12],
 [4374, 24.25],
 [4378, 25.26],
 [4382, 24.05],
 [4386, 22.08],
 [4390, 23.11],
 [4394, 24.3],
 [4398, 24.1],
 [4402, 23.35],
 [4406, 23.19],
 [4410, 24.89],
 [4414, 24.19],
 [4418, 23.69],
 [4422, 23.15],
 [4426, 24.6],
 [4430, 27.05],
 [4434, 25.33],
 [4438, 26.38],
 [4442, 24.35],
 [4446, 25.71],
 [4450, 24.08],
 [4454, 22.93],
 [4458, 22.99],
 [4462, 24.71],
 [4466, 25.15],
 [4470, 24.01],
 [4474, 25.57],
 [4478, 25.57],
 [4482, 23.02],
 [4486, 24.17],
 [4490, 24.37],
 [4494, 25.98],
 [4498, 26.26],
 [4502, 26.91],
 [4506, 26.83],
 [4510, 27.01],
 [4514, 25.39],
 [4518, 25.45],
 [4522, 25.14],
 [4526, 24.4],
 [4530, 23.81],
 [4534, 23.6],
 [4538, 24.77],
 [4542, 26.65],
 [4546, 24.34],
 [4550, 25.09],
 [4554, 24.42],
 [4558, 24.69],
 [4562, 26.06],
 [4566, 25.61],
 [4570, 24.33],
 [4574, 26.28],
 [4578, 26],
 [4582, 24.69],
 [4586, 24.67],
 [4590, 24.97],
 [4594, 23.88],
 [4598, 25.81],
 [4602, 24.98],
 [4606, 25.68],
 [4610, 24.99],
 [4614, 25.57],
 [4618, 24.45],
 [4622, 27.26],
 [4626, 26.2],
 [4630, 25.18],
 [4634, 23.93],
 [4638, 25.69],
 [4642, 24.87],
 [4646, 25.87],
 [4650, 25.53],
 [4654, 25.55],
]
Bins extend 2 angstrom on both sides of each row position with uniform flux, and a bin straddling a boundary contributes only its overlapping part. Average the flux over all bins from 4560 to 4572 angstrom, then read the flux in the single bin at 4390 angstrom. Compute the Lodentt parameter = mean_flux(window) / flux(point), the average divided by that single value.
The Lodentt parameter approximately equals 1.10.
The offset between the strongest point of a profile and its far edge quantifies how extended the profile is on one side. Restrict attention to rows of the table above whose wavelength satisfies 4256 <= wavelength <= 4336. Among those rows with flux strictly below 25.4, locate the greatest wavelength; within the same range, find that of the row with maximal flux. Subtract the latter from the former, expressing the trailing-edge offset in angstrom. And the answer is 16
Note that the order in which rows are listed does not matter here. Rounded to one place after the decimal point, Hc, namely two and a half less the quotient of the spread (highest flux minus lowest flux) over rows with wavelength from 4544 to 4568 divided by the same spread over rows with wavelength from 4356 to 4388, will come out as 2.1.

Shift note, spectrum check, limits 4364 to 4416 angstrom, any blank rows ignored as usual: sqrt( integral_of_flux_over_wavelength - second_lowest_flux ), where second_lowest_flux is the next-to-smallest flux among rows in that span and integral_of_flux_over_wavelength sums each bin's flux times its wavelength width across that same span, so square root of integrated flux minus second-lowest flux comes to 35.1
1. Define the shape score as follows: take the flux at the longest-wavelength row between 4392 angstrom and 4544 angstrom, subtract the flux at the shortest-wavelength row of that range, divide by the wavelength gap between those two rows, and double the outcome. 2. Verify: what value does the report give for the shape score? 0.03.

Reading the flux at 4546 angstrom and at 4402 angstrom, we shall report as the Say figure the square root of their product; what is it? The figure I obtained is 23.8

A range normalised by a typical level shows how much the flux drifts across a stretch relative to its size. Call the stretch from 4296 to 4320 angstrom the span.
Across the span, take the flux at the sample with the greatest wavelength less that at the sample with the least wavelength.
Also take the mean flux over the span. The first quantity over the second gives 0.31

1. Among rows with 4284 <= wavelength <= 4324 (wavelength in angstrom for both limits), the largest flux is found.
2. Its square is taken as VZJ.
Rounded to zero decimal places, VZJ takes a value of 644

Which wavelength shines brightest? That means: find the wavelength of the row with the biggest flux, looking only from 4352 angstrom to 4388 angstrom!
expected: 4370 angstrom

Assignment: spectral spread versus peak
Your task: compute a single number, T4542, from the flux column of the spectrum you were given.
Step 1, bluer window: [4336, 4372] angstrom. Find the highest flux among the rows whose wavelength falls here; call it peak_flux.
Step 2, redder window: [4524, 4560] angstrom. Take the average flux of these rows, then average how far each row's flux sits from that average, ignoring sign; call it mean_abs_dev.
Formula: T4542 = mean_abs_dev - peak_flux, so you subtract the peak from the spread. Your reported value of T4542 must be -25.5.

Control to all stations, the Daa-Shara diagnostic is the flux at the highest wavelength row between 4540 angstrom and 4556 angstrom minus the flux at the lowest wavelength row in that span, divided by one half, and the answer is -4.5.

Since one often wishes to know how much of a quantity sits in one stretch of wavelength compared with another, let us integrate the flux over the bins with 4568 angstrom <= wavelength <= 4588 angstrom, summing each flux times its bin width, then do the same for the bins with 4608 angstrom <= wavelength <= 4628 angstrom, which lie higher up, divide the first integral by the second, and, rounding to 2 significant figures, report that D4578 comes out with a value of 0.98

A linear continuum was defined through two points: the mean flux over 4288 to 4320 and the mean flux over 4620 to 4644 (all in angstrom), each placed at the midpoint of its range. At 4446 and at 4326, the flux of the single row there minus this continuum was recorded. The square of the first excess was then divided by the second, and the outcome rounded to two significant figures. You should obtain 7.8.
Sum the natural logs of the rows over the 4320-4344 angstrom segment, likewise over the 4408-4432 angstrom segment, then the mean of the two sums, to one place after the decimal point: 18.8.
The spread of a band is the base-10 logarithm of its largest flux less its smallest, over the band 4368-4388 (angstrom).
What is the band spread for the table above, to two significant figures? 0.61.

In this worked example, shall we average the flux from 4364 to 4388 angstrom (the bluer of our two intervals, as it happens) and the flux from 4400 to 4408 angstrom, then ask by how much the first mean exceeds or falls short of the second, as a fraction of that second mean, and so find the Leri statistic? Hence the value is 0.05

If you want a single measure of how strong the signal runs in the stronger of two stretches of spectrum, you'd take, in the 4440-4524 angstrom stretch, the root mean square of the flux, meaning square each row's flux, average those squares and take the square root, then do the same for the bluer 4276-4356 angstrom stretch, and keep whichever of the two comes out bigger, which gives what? 25.1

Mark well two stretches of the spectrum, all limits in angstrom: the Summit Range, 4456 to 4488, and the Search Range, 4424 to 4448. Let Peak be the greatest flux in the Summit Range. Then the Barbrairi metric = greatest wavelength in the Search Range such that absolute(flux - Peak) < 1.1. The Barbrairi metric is 4446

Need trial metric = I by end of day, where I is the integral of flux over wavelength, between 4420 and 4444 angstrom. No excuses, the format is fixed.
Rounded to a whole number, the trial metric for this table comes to 603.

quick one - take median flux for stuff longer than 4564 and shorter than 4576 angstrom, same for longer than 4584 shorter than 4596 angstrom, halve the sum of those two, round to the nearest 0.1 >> 25.1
